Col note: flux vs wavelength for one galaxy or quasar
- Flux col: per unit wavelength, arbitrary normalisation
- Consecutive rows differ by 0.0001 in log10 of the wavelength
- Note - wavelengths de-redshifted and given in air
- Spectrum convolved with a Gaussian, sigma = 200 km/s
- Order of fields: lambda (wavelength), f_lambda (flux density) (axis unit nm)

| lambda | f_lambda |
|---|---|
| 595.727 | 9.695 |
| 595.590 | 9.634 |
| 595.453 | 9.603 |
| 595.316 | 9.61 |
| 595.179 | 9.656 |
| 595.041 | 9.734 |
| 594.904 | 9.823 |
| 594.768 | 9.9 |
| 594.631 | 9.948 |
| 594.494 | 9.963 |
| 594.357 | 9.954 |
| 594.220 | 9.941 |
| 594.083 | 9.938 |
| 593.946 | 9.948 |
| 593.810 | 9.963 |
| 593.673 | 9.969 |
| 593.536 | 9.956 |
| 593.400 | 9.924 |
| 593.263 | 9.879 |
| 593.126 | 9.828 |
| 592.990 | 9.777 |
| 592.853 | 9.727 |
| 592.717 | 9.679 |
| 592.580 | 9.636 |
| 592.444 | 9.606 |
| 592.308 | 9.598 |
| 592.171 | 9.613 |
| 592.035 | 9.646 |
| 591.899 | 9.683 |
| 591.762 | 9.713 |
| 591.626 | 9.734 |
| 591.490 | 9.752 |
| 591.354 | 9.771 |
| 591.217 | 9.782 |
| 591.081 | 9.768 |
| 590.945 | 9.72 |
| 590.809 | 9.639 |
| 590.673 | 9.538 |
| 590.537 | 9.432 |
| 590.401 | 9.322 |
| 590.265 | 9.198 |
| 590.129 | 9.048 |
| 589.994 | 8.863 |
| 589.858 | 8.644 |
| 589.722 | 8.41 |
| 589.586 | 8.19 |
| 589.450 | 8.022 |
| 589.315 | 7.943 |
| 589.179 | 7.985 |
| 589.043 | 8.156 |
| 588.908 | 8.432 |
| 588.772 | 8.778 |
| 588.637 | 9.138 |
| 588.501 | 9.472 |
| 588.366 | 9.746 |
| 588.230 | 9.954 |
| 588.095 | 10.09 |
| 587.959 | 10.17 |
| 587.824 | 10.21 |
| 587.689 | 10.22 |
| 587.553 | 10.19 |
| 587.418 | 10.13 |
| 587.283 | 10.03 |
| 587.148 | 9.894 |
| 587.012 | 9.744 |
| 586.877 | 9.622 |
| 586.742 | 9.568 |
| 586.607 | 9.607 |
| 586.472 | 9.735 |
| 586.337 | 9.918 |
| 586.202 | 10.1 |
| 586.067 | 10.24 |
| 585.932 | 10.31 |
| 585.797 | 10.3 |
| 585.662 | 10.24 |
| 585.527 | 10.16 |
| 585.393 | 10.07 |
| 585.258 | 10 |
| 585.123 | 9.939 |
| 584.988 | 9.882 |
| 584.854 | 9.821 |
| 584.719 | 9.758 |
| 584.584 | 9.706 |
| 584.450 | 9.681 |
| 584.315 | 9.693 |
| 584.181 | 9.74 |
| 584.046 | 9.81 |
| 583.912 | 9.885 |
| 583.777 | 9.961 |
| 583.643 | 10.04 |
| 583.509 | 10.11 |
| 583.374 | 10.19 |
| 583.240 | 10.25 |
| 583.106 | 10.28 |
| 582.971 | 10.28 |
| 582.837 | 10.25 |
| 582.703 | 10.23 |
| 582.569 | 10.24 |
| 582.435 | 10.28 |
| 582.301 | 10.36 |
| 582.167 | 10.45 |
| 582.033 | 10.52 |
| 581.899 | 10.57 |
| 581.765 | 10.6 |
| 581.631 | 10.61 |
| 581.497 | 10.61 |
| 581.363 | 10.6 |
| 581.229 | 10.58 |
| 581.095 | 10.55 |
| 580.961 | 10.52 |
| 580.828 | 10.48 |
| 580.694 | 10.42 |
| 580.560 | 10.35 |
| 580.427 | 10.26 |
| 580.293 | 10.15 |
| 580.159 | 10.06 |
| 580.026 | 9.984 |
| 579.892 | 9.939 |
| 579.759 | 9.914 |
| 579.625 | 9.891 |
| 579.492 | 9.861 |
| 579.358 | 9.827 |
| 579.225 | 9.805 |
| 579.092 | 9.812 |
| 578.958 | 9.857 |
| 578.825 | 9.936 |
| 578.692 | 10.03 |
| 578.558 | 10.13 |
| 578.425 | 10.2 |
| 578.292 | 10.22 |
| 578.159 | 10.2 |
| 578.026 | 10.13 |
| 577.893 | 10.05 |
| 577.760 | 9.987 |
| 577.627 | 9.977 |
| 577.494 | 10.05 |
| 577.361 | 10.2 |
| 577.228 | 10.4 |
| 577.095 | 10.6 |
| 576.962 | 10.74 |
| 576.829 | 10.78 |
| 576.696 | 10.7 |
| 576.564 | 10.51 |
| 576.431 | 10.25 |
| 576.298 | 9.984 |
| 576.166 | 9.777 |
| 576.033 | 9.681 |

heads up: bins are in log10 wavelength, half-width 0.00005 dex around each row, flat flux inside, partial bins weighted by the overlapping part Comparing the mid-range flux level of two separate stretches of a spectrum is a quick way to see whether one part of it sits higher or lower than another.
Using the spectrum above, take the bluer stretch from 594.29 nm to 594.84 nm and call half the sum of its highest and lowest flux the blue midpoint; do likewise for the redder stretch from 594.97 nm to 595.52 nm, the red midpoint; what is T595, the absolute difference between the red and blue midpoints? 0.26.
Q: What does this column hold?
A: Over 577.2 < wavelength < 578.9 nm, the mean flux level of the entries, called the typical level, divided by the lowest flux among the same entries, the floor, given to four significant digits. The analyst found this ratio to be 1.018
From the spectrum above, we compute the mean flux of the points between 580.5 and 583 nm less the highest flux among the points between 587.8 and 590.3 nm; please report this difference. 0.24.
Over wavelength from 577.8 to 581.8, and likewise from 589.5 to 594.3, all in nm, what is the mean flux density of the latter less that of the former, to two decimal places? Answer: -0.62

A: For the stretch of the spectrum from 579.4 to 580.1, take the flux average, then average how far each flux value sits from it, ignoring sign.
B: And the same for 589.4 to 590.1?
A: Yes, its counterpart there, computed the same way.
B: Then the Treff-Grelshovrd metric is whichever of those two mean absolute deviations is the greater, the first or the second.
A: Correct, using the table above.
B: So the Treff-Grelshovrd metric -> 0.26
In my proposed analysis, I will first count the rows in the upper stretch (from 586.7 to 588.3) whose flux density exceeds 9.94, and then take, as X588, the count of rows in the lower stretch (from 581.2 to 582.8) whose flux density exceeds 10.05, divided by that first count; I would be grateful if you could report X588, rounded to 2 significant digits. 1.5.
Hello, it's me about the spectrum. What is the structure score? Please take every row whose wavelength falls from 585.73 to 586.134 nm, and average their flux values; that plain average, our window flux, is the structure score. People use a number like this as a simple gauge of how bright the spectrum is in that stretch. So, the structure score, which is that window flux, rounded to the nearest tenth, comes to 10.3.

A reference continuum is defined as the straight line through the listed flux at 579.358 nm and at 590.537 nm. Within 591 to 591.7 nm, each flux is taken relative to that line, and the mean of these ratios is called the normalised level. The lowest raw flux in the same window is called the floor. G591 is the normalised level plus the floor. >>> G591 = 10.8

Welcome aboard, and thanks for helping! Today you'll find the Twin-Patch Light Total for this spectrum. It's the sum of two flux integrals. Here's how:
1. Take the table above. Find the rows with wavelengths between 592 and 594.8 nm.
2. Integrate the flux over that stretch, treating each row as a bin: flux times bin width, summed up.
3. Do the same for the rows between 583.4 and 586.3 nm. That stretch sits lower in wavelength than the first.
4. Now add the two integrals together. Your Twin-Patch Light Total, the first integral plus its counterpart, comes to 56.4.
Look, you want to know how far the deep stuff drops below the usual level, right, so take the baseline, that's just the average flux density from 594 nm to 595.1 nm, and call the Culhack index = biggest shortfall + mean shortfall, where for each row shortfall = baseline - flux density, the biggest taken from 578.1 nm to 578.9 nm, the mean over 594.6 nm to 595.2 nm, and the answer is 0.1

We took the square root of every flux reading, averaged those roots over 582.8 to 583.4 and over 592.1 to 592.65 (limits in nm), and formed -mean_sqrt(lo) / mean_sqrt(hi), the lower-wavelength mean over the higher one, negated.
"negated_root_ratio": -1.033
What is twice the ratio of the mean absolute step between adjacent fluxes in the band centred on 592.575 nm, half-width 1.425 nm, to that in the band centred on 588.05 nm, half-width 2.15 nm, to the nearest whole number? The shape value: 0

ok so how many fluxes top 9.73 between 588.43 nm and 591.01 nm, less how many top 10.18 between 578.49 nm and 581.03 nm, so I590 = -5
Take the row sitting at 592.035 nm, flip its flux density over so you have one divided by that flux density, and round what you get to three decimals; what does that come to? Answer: 0.104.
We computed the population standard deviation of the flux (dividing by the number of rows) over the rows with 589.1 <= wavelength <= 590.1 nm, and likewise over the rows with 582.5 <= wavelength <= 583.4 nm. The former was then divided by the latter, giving 11.5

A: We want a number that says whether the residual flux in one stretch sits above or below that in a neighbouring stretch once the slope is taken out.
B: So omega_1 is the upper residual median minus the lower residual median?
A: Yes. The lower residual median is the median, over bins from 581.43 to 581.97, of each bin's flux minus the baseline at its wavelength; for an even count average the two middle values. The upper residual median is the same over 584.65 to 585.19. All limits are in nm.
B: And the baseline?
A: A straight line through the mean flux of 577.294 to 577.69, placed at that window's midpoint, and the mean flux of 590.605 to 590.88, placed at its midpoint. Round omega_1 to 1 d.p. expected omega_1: -0.6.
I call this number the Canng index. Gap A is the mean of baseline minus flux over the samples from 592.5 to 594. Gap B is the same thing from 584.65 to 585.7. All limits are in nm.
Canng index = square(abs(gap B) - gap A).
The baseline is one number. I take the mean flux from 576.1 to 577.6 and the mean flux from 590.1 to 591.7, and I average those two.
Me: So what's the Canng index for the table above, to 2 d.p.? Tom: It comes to 0.01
